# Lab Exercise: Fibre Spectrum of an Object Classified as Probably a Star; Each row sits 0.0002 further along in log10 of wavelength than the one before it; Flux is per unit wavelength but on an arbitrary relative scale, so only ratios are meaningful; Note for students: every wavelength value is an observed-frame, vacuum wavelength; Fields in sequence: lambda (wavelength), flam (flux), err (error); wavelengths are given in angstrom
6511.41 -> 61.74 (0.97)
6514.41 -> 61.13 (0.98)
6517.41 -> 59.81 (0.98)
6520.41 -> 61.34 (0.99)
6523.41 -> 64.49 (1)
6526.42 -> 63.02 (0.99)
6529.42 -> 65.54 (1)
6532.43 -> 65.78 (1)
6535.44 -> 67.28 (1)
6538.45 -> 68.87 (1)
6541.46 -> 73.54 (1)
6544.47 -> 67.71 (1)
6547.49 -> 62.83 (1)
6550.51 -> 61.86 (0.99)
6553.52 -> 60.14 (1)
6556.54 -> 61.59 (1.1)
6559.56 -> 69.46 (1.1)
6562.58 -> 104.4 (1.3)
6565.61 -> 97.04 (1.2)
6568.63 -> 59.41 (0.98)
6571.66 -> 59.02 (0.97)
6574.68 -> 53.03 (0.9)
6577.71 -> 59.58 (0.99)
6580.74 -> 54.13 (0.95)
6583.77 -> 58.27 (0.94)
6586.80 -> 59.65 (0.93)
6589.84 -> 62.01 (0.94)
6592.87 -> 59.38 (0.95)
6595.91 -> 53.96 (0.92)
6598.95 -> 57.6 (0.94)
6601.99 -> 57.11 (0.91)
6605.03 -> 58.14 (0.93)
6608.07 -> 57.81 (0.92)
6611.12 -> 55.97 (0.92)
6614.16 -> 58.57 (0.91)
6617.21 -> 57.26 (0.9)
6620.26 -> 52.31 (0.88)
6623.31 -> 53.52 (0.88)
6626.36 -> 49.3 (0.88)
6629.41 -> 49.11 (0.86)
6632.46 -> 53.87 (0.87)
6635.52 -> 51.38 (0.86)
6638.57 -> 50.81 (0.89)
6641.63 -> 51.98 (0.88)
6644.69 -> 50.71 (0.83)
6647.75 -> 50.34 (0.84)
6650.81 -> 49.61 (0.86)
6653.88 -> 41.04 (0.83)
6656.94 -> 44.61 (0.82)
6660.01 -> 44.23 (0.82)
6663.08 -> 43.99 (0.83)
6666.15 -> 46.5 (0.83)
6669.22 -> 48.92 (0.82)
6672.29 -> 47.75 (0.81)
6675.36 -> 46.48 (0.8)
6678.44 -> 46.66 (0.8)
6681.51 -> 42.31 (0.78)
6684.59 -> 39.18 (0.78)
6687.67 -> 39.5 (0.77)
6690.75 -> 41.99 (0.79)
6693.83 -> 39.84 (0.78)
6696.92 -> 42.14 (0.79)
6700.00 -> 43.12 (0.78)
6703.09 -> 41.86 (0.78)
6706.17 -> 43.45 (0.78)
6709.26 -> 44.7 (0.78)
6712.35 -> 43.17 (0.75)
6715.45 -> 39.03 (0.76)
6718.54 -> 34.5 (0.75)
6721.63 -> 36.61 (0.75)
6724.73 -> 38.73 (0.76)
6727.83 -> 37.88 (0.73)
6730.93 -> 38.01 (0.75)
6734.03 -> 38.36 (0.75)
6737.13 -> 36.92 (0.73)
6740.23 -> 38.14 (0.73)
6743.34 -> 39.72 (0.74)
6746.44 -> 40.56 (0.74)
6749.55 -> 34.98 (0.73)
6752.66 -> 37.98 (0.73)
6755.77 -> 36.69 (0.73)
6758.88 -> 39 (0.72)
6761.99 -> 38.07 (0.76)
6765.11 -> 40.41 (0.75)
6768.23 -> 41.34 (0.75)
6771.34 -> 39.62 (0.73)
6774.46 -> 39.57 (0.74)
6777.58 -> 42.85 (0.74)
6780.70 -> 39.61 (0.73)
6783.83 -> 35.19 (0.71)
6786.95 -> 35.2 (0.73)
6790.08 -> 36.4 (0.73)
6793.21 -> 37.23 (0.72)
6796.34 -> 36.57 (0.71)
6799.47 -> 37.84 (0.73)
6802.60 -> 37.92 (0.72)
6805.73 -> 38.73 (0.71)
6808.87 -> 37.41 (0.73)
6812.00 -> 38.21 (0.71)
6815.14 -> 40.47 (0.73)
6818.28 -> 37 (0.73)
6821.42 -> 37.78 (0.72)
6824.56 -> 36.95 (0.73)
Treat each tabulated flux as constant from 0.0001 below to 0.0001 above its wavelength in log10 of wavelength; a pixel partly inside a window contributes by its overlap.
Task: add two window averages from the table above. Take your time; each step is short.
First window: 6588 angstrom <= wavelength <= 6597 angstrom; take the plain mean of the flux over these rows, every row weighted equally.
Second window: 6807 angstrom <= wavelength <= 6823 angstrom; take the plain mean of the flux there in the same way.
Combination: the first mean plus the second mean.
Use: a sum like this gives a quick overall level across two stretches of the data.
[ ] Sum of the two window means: 97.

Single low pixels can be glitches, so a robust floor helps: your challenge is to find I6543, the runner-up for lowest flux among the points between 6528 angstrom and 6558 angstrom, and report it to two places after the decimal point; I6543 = 61.59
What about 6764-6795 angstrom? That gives 35.20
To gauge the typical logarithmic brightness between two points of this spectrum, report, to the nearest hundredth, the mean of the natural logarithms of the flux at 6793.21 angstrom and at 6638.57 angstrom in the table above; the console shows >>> 3.77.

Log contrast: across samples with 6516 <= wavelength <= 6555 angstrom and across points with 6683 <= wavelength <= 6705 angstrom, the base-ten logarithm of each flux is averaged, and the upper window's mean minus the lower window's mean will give -0.20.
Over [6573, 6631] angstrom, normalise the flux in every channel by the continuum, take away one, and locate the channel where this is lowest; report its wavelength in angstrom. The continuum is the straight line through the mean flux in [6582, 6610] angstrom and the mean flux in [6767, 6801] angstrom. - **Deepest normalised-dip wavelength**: 6574.68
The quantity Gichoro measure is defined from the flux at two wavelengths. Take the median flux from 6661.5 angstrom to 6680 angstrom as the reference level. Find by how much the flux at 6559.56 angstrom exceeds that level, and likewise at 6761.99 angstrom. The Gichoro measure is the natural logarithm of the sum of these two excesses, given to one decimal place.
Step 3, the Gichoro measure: 2.7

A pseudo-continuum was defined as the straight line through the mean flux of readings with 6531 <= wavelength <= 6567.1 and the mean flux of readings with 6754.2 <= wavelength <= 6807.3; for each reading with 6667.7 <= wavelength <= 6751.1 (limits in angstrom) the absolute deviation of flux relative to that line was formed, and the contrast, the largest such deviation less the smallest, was 10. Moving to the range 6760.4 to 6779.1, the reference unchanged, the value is 4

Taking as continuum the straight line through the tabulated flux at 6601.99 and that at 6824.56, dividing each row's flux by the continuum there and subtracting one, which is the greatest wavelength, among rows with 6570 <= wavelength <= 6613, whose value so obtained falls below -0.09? 6574.68 angstrom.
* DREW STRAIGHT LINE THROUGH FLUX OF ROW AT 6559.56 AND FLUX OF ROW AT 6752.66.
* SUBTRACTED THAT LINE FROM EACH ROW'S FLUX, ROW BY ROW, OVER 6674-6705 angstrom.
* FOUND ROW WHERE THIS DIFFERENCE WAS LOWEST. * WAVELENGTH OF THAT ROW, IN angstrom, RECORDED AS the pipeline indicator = 6684.59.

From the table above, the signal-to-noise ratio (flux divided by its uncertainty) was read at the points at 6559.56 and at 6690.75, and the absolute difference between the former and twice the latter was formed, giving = 43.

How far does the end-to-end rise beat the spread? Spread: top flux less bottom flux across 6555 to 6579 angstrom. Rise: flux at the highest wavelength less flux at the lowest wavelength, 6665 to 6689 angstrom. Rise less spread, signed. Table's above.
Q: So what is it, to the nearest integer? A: -58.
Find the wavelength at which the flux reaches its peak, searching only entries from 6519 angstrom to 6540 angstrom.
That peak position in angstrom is 6538.45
